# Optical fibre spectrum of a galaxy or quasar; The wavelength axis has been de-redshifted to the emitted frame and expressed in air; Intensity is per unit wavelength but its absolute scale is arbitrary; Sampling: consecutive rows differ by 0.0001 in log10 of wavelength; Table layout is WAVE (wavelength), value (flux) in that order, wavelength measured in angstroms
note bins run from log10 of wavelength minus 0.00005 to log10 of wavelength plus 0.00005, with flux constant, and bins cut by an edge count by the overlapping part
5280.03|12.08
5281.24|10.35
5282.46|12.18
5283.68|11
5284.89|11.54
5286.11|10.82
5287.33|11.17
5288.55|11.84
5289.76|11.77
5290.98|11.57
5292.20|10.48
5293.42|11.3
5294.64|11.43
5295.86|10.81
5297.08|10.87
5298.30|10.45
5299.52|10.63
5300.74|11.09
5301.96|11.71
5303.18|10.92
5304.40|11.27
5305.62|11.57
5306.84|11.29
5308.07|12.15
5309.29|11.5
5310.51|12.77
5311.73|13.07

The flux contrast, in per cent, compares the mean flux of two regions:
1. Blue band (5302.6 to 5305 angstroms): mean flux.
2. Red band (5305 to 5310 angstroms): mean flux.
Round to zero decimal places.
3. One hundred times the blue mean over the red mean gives 95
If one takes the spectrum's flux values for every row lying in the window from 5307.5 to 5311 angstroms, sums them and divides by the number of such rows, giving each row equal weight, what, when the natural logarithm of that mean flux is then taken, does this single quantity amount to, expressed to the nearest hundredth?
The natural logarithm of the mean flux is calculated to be 2.50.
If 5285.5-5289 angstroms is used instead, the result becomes 2.42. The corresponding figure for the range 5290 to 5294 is 2.41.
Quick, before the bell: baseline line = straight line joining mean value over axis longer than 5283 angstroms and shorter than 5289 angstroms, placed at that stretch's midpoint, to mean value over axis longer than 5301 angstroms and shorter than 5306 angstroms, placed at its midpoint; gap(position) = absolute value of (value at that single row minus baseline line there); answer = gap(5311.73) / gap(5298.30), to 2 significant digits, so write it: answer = 1.9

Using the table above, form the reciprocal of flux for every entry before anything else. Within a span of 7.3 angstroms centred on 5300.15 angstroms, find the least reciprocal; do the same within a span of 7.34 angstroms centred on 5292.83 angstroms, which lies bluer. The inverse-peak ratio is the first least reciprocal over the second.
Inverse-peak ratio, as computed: 1.01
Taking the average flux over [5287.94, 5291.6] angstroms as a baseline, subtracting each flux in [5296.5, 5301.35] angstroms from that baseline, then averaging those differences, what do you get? 1.0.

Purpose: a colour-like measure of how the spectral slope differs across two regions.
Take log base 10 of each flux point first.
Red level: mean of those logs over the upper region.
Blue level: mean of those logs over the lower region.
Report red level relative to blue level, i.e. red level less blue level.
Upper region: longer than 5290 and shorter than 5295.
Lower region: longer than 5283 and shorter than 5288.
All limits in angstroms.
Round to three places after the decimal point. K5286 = 0.002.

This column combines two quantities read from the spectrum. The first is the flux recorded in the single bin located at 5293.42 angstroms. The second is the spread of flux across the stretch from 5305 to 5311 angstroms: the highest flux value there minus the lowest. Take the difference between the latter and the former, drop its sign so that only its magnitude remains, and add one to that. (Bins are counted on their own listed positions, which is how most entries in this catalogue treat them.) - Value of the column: 10.8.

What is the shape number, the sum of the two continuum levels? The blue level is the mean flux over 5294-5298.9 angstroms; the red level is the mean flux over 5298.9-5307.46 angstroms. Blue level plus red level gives 22.1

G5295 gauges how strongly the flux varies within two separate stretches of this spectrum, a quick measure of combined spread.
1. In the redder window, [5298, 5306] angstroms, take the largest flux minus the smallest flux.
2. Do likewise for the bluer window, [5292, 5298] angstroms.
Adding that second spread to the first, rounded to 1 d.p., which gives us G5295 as 2.2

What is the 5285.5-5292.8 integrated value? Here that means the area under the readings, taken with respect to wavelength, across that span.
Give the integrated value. 82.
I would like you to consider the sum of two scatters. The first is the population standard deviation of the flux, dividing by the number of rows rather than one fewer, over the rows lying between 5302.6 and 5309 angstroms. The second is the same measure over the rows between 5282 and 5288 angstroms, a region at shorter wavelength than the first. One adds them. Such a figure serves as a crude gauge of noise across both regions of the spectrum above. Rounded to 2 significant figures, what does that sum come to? 0.89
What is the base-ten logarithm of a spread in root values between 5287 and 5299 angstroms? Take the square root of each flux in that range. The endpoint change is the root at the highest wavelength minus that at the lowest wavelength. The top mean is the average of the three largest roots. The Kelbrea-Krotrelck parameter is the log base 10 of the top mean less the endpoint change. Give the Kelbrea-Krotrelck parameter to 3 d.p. 0.548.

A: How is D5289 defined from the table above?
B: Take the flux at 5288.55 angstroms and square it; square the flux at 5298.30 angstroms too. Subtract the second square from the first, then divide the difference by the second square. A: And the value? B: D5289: 0.28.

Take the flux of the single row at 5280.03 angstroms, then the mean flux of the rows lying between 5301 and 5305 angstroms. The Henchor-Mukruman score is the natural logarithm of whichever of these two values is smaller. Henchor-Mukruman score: 2.42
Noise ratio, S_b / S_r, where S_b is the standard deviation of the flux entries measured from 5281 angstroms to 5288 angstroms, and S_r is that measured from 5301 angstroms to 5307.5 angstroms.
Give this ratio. 2.1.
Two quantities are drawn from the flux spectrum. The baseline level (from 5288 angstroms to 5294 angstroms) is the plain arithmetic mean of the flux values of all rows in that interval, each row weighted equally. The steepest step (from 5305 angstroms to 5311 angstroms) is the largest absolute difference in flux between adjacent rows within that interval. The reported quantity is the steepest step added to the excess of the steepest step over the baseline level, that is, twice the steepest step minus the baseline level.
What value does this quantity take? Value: -8.9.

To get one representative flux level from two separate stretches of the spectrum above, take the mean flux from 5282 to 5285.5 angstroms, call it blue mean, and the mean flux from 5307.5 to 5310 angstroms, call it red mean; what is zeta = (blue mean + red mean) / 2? 11.7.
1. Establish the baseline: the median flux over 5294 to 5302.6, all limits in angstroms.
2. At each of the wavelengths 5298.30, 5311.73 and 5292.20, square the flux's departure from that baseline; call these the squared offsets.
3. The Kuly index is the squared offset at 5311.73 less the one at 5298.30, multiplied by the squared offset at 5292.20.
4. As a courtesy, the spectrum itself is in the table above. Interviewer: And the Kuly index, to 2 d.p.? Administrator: 0.71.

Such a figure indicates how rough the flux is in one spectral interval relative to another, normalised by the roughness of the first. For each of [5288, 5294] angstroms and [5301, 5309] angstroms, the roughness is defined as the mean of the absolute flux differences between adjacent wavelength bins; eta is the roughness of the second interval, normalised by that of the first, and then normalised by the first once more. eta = 1.7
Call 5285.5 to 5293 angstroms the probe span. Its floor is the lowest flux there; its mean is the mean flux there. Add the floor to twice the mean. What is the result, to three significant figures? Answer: 33.0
